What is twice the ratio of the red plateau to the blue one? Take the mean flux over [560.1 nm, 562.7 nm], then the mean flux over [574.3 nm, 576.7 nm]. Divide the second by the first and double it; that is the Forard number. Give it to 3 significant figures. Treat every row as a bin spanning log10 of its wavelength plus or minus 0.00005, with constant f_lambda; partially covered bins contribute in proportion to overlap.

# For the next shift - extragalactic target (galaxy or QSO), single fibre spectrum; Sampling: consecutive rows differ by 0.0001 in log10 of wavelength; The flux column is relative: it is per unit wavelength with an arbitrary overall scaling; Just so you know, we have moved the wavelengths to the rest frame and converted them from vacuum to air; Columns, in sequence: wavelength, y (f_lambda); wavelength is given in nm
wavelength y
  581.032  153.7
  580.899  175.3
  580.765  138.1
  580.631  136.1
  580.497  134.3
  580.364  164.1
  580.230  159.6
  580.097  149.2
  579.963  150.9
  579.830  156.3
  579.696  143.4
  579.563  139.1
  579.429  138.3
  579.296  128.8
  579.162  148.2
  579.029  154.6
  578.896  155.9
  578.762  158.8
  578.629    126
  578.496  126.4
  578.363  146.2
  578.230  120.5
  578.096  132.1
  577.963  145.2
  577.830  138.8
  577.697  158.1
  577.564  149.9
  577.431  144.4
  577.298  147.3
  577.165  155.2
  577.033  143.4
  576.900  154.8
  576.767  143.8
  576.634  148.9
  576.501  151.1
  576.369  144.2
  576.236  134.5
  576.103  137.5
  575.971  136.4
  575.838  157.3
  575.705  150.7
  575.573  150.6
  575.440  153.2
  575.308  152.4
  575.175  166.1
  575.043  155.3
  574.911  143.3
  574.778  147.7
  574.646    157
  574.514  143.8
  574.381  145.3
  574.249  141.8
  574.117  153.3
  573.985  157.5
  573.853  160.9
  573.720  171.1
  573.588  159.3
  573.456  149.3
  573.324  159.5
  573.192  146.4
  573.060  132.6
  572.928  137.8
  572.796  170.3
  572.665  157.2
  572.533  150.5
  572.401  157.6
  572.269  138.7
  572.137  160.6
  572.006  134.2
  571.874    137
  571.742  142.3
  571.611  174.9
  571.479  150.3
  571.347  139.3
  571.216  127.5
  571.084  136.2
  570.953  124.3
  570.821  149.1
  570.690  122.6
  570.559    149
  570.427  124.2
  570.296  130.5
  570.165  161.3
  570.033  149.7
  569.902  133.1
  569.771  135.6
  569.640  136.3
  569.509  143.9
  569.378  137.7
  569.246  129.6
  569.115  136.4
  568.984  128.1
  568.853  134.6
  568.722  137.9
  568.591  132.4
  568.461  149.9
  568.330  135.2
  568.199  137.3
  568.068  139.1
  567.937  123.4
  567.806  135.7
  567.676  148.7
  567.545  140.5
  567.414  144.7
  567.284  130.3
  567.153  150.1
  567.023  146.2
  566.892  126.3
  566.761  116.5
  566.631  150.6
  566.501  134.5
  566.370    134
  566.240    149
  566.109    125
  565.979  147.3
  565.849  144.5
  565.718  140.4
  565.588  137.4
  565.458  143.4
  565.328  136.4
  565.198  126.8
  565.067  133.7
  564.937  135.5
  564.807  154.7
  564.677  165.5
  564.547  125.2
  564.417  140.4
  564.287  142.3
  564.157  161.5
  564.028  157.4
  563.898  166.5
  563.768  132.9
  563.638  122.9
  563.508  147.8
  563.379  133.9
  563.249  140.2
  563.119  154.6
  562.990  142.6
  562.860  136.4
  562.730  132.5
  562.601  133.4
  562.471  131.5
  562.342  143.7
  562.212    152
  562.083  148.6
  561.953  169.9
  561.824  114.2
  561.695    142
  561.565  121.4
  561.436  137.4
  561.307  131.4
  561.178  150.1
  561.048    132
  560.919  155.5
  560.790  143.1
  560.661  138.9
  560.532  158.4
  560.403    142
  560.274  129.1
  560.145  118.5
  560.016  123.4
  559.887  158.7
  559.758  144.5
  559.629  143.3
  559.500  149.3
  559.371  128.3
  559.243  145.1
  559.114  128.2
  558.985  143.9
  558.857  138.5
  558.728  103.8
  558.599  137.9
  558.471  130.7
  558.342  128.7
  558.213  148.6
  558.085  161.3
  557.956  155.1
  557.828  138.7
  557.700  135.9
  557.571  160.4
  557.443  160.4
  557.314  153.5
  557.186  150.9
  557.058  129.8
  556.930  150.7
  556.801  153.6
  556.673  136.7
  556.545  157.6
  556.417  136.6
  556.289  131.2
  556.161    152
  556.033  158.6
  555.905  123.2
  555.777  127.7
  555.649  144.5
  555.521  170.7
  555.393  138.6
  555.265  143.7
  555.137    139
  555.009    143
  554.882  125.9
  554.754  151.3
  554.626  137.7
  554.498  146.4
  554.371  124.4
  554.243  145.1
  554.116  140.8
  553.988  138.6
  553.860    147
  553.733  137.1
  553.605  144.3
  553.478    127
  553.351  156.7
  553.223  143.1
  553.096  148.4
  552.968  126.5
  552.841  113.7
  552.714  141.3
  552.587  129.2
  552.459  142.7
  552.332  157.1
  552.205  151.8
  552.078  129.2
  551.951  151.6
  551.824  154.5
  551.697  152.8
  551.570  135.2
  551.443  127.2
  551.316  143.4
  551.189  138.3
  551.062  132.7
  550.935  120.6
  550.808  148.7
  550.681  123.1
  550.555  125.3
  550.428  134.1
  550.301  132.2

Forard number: 2.13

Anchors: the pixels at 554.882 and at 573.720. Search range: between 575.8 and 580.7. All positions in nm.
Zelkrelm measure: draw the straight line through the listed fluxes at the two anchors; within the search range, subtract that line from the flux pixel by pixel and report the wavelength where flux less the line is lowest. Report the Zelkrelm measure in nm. 578.230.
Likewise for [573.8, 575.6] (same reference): 574.911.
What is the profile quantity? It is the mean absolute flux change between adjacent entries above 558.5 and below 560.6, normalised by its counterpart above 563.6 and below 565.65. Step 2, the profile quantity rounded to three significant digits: 1.26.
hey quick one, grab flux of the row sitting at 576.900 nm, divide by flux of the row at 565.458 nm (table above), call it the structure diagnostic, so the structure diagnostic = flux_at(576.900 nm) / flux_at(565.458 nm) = 1.08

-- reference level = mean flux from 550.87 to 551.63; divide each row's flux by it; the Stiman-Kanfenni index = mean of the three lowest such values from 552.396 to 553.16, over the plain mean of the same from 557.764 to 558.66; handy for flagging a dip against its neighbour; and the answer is 0.861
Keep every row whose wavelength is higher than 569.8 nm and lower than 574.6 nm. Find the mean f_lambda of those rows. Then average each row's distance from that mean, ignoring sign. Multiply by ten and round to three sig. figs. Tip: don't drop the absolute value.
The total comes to 112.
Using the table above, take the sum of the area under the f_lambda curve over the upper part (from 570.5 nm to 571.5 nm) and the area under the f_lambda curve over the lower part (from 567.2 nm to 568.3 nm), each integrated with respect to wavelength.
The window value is 288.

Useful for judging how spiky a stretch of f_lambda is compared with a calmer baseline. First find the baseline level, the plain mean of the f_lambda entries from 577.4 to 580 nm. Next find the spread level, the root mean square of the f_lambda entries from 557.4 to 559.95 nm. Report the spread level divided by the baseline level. 1.00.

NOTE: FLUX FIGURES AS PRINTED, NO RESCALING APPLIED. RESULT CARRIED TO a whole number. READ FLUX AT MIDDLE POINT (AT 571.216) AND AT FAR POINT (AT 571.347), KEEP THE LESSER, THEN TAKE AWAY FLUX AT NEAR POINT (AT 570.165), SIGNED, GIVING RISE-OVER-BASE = -34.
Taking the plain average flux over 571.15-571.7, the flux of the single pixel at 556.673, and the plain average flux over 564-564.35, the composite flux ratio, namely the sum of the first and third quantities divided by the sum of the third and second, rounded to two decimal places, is 1.04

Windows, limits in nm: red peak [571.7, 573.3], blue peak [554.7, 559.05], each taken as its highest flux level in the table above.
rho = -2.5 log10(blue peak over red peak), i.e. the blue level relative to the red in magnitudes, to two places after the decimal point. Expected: 0.00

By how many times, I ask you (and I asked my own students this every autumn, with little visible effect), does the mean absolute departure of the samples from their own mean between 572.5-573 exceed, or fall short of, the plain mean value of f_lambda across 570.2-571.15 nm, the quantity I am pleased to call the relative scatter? 0.073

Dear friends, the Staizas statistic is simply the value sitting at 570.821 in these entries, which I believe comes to 149.1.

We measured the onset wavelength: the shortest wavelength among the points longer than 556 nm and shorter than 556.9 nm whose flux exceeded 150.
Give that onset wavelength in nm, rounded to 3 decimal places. 556.033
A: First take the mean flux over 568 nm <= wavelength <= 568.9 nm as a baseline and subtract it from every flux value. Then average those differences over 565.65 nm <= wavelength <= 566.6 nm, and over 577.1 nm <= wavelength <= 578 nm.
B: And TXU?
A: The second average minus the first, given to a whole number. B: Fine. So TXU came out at 9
